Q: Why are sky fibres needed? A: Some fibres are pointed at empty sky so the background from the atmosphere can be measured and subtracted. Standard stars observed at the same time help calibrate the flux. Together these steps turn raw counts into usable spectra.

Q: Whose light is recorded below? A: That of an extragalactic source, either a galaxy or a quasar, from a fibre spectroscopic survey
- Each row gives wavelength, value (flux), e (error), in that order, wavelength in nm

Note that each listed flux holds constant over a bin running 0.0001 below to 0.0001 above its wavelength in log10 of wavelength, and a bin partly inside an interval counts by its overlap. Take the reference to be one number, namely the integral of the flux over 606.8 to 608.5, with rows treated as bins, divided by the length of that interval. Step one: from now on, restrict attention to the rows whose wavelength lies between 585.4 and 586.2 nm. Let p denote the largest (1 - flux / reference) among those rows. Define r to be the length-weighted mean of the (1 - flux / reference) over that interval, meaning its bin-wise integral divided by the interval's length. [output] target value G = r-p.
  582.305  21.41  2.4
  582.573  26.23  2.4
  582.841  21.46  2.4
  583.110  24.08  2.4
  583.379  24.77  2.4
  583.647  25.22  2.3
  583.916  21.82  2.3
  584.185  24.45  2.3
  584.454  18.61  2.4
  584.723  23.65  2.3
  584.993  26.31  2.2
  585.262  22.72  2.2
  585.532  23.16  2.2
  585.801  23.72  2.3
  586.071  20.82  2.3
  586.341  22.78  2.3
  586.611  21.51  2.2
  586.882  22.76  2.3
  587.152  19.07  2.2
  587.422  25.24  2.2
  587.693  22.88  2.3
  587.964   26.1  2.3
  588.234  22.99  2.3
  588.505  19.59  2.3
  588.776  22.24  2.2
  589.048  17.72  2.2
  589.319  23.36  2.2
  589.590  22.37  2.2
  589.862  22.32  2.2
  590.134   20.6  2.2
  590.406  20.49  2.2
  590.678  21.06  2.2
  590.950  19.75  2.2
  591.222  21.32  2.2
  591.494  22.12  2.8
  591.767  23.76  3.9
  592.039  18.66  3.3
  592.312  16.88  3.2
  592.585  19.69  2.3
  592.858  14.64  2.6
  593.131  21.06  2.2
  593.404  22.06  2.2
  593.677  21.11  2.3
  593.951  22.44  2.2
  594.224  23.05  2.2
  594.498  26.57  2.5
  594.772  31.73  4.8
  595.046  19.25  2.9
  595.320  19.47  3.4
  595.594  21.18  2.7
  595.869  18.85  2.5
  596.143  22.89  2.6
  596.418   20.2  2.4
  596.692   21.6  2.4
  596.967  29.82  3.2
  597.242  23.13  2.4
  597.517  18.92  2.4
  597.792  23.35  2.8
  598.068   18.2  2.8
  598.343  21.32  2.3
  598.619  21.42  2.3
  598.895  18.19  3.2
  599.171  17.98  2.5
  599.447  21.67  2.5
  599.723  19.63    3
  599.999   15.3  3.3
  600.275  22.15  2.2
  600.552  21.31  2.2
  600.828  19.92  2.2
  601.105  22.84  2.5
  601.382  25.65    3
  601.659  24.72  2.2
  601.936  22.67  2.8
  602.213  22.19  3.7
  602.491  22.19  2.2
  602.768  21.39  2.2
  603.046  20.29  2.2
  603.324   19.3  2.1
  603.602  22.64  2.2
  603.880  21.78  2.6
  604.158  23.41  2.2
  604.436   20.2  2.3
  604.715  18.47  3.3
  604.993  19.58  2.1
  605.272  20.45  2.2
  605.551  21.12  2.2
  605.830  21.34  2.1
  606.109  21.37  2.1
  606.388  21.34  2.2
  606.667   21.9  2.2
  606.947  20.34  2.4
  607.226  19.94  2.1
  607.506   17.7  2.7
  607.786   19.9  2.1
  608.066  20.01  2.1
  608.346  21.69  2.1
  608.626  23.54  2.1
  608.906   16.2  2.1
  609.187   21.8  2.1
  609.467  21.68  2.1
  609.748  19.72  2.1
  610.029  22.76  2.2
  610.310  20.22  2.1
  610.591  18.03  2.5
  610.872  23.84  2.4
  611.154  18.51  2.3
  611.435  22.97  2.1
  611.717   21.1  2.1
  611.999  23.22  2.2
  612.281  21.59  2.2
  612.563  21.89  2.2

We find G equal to -0.09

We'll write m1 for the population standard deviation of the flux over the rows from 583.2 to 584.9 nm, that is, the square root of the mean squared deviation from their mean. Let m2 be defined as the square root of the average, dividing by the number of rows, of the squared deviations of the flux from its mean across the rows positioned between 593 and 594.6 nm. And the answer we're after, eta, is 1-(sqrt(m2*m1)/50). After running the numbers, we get 0.959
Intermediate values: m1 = 2.28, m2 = 1.9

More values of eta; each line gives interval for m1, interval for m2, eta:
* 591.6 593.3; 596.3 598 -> 0.936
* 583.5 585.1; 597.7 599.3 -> 0.954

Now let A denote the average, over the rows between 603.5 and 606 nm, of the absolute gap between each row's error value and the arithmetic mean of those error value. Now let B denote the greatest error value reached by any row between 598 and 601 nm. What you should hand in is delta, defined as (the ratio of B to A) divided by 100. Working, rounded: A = 0.3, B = 3.3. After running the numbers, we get 0.12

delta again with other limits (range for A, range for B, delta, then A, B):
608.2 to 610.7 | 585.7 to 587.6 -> 0.27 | 0.1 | 2.3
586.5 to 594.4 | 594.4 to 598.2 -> 0.18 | 0.3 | 4.8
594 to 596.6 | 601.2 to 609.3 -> 0.07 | 0.5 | 3.7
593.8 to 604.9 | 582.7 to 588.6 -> 0.06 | 0.4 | 2.4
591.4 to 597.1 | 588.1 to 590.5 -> 0.05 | 0.5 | 2.3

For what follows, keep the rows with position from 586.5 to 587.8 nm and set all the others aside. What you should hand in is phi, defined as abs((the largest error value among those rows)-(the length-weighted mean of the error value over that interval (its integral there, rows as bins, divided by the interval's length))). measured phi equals 0.06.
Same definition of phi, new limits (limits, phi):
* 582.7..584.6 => 0.04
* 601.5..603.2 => 1.15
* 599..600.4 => 0.58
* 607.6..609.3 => 0.02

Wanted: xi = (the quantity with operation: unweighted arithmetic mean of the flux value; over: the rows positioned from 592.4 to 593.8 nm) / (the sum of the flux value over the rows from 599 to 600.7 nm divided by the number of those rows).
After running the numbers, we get 1.00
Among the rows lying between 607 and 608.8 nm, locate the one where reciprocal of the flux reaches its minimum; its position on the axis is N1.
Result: 608.626 nm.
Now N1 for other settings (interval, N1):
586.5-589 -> 587.964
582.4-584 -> 582.573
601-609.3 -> 601.382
